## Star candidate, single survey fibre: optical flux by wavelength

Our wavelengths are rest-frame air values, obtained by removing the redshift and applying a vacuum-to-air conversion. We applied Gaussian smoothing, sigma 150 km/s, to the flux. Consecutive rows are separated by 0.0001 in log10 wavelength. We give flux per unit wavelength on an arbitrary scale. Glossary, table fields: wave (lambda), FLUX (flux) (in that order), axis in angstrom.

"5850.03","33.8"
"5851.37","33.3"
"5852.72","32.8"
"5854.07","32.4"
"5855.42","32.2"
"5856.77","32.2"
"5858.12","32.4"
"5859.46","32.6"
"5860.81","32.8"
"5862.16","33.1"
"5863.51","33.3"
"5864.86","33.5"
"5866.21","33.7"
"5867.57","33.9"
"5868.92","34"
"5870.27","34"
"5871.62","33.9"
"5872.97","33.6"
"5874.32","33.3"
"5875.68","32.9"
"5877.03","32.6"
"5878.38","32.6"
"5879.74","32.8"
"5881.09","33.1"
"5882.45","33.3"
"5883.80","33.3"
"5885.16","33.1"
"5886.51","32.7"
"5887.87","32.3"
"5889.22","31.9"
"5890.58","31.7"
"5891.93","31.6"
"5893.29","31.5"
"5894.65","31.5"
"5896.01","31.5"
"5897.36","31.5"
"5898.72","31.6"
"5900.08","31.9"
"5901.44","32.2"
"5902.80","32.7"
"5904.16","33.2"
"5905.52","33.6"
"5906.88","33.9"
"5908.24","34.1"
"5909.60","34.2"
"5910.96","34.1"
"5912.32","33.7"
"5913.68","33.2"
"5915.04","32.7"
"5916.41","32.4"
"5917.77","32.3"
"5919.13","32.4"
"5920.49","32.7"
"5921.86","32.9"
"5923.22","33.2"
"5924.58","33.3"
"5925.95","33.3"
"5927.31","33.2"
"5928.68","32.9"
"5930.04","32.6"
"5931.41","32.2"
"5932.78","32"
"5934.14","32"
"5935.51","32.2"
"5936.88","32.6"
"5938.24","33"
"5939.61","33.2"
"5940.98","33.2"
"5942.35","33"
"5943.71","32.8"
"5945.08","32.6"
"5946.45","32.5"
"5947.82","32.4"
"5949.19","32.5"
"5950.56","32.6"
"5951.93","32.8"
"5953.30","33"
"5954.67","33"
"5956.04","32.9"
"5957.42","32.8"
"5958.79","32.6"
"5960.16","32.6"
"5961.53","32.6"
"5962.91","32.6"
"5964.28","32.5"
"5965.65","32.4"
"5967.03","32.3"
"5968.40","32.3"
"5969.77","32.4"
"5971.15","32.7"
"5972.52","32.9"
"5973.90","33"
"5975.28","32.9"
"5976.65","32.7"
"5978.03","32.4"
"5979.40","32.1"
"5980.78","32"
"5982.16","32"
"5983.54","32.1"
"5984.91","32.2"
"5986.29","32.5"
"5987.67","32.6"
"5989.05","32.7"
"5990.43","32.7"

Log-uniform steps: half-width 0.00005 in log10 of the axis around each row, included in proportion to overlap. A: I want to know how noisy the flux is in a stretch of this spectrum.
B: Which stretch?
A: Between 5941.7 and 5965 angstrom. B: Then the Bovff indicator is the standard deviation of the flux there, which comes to 0.2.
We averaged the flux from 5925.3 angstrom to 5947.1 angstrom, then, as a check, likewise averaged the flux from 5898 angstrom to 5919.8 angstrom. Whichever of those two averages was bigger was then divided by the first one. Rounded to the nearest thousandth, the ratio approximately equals 1.009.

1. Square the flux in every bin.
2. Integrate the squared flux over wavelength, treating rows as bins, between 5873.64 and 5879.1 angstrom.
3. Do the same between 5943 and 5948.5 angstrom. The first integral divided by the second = 1.01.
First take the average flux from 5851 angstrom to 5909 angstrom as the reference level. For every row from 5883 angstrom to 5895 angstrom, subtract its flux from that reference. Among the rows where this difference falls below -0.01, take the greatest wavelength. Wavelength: 5885.16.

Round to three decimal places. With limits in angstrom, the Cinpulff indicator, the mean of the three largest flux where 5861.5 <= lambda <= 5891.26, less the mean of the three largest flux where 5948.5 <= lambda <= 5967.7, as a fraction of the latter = 0.030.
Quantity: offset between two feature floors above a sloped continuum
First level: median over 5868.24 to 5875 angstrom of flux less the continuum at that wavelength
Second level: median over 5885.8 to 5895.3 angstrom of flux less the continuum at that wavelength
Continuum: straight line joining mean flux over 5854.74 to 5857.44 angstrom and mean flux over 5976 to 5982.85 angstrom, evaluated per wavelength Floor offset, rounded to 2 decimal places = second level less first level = -2.21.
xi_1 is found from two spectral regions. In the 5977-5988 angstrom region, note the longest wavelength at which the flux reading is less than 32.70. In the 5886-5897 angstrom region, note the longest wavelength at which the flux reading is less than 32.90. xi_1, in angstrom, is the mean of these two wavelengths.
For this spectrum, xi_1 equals 5941.8 angstrom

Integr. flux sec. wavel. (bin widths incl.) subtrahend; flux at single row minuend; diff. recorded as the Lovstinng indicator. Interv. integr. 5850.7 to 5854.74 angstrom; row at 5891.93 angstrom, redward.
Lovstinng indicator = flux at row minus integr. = -101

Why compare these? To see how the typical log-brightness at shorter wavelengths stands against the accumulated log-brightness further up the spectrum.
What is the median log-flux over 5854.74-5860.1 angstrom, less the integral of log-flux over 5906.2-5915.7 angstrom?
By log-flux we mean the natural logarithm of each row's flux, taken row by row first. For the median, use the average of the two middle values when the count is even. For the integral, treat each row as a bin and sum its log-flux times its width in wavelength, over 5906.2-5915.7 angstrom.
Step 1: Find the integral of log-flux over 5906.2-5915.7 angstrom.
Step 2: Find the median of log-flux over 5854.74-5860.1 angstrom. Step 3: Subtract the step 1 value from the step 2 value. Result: -30.0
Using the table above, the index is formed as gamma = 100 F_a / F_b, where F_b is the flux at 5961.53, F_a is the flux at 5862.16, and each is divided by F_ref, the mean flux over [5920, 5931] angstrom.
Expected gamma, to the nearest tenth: 101.5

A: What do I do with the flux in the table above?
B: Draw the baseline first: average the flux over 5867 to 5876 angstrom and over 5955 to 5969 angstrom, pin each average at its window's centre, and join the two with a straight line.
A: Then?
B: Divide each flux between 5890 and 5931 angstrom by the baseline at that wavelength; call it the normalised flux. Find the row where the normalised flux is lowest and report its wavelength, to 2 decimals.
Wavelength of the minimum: 5893.29 angstrom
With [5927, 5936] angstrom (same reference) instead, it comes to 5932.78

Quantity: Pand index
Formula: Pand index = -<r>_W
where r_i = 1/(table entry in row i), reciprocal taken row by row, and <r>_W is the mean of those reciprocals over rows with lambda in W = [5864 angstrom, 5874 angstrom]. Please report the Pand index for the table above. -0.0296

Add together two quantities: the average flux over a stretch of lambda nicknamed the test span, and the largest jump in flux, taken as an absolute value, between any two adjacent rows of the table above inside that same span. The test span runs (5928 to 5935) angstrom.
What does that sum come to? 32.7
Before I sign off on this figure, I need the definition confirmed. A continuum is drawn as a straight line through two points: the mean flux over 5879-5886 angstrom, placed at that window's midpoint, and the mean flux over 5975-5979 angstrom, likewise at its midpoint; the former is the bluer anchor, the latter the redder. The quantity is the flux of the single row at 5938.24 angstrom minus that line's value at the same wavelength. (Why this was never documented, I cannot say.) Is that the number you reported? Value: 0.15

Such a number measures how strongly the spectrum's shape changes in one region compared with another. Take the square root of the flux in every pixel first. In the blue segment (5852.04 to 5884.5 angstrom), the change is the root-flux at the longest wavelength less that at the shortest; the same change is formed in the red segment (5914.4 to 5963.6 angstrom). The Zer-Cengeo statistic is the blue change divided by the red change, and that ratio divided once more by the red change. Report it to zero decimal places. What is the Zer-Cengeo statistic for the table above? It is 568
